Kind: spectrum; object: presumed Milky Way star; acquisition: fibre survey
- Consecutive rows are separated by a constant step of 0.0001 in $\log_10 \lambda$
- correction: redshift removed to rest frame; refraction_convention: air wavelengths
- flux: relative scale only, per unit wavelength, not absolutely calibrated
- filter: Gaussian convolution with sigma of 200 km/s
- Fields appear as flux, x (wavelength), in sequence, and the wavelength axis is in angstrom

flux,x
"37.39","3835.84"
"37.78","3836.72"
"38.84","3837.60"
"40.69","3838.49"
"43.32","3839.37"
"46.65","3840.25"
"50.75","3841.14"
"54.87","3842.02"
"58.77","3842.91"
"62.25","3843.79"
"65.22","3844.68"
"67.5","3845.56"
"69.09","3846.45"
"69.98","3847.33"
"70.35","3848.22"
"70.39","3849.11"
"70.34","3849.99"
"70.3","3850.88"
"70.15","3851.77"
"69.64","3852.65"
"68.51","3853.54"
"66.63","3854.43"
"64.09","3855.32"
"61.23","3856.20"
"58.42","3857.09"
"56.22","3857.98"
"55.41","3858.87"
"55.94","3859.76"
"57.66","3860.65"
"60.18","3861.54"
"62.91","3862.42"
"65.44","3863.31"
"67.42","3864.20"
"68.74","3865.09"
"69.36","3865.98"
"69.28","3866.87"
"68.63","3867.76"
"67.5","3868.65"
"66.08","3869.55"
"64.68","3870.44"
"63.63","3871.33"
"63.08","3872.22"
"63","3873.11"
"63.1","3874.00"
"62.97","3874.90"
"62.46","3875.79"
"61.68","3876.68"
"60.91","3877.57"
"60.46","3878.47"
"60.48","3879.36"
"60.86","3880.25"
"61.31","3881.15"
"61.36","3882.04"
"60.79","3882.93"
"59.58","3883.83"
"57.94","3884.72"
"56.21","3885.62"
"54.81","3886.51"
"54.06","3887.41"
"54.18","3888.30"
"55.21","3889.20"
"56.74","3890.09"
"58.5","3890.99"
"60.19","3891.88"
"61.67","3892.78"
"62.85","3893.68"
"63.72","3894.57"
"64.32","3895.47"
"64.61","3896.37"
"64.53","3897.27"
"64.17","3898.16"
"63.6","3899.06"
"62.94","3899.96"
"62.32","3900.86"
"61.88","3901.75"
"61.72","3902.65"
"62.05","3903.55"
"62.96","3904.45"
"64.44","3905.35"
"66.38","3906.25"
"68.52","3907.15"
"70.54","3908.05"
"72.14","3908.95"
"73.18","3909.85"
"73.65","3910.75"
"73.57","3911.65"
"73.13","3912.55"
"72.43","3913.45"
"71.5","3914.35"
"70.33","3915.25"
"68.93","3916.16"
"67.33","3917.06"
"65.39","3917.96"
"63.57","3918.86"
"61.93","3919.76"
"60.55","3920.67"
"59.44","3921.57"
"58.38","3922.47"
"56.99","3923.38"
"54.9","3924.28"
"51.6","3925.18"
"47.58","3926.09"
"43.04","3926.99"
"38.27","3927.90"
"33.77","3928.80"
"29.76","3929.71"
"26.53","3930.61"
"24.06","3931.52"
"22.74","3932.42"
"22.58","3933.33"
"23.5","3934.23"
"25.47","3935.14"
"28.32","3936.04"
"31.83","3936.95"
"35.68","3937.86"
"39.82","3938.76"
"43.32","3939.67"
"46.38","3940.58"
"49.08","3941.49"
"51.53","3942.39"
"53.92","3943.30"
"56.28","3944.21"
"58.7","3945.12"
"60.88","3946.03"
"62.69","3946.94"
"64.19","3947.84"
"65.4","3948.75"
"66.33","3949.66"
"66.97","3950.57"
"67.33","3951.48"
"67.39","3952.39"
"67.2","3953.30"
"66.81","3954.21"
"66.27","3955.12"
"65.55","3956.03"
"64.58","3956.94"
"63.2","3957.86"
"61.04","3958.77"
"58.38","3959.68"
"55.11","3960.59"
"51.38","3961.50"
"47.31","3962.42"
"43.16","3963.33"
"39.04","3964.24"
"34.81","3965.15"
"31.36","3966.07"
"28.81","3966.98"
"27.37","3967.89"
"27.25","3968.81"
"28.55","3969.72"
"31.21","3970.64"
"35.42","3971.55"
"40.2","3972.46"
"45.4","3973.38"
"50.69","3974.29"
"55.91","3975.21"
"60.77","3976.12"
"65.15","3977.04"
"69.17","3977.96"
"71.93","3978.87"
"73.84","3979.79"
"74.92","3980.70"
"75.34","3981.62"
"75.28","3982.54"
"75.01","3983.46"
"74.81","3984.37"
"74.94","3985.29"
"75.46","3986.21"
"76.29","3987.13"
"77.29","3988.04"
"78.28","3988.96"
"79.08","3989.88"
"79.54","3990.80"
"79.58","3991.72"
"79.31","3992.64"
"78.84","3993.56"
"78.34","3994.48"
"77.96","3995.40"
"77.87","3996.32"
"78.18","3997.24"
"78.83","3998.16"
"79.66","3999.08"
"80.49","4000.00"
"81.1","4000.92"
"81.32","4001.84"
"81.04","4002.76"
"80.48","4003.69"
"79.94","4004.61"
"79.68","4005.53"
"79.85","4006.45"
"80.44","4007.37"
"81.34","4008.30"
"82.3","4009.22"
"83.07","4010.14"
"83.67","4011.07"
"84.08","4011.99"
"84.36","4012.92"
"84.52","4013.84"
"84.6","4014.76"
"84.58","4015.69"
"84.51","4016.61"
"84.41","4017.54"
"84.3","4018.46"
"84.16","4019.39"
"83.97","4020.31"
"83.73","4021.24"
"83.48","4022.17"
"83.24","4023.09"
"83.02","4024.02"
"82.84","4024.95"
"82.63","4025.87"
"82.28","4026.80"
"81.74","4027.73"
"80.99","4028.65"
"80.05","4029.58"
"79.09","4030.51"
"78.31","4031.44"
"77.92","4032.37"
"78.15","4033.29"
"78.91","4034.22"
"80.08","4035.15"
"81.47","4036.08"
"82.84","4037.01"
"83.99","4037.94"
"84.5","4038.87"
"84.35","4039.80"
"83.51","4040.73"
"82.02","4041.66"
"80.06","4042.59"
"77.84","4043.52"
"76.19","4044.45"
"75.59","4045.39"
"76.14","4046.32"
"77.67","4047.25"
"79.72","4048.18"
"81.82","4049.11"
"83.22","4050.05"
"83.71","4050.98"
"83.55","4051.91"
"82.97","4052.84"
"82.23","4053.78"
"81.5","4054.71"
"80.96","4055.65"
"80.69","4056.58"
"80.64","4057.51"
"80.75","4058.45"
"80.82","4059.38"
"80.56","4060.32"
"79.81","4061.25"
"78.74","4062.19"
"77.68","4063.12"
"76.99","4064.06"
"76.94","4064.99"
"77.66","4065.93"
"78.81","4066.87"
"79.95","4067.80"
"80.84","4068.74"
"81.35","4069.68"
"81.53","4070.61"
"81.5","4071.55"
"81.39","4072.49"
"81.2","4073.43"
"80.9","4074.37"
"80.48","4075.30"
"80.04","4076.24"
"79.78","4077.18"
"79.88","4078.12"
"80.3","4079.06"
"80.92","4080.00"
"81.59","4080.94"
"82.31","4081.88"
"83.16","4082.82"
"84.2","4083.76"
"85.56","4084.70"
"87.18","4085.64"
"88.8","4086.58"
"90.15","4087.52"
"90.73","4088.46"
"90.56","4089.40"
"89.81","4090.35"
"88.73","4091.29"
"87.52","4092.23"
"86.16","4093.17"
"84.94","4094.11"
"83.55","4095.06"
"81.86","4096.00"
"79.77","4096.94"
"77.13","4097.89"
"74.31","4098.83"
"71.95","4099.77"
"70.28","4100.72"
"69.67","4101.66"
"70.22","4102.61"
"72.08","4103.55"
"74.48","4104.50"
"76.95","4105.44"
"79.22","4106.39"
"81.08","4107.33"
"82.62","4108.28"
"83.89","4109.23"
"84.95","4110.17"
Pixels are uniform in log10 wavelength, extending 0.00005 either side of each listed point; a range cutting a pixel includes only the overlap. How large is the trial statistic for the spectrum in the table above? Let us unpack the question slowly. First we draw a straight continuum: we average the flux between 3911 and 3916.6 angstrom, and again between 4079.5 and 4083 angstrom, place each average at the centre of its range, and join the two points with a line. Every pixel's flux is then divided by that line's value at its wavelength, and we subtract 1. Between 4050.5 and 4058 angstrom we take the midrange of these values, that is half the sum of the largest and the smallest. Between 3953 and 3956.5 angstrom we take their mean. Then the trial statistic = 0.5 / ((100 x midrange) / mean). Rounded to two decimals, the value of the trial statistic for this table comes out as -0.02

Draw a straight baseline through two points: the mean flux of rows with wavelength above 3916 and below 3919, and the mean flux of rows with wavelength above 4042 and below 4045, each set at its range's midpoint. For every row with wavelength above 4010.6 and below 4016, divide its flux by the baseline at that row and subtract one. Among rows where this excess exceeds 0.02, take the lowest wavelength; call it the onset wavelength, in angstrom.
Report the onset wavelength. 4011.07 angstrom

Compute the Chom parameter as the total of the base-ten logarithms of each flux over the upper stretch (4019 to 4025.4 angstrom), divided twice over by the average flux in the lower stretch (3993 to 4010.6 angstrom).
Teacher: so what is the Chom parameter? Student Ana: 0.0021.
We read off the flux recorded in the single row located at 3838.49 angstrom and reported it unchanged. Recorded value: 40.69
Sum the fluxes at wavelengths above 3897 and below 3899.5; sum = 192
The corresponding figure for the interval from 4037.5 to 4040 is 253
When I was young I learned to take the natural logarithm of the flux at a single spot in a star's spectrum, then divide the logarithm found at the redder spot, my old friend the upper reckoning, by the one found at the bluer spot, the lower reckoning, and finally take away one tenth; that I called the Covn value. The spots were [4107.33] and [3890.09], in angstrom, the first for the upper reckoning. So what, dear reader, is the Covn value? 0.99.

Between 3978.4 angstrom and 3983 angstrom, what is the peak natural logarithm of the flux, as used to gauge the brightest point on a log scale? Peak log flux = 4.32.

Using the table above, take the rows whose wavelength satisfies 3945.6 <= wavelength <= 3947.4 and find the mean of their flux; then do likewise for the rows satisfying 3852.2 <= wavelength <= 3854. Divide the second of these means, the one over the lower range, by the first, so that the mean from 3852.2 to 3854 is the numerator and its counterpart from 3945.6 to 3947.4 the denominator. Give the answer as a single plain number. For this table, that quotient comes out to 1.1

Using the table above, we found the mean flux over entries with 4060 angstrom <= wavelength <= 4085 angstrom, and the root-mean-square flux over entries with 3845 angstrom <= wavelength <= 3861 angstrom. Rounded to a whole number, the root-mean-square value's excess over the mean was -15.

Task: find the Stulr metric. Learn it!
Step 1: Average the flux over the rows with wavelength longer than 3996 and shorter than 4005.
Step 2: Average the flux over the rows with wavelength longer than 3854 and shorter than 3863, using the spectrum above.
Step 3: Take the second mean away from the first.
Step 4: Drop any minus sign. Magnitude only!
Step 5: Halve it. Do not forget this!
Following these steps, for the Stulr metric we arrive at 10.0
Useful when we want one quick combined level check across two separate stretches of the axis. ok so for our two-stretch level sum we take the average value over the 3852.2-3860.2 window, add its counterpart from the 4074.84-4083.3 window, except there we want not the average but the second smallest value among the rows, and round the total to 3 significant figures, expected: 142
